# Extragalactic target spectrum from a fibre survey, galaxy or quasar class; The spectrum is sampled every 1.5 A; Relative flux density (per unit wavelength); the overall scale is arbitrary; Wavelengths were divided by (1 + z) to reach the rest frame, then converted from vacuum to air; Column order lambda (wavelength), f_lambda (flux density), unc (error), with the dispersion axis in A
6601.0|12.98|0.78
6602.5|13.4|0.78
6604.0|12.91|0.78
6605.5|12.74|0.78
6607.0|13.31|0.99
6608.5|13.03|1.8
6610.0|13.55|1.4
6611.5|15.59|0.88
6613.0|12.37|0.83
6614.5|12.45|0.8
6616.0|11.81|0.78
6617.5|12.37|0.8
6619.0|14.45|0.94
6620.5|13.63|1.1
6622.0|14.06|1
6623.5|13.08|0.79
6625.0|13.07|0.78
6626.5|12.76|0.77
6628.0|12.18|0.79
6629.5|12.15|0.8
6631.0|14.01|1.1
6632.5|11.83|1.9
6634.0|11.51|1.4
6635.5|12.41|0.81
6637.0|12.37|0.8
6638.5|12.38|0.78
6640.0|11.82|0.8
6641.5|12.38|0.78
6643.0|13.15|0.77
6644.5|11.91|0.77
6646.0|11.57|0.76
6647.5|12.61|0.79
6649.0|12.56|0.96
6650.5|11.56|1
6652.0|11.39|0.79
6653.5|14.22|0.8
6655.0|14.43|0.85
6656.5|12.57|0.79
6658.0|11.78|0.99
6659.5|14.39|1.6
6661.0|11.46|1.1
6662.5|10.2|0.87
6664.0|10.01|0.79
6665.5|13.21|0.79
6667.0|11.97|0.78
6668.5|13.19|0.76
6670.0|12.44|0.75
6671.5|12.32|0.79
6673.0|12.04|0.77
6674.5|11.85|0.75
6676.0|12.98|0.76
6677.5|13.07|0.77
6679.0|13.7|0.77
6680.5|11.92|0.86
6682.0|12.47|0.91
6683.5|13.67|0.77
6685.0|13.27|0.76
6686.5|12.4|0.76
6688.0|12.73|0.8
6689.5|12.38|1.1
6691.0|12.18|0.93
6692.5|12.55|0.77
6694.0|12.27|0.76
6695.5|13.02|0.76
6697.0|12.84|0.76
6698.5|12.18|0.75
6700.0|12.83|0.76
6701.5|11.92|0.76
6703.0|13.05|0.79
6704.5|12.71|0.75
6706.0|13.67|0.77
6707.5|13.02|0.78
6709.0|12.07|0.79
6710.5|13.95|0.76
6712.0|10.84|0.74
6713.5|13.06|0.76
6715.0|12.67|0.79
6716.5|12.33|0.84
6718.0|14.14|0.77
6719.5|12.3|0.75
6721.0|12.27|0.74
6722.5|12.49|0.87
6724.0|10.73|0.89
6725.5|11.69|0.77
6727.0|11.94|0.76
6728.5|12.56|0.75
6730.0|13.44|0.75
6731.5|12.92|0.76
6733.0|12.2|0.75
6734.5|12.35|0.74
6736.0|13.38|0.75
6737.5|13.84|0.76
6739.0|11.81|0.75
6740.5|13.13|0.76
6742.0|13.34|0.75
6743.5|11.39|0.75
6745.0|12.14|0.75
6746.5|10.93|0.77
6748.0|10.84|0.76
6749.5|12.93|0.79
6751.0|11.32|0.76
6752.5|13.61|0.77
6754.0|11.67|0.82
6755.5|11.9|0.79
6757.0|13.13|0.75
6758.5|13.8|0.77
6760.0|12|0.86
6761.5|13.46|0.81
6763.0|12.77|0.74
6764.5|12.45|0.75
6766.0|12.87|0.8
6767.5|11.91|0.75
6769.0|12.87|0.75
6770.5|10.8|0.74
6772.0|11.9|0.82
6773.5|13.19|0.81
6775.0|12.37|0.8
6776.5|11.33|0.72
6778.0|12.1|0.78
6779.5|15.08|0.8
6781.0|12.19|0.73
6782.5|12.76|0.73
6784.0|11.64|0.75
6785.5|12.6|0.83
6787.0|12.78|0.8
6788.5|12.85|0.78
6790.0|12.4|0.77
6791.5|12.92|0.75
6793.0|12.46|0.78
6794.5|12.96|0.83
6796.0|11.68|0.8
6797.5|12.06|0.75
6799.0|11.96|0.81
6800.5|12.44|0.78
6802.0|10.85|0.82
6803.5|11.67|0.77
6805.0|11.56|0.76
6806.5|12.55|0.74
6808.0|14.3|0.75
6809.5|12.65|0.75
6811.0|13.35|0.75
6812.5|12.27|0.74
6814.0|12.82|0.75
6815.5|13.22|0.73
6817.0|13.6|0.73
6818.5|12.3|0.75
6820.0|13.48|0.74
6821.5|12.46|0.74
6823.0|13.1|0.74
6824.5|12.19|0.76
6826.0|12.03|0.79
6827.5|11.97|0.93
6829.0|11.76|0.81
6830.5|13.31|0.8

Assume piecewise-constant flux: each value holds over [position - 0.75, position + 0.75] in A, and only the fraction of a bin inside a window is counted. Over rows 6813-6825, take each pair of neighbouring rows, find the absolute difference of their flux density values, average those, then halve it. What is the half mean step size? 0.42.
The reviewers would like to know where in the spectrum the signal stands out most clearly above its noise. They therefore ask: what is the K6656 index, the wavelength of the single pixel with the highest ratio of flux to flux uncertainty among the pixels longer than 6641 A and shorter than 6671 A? 6653.5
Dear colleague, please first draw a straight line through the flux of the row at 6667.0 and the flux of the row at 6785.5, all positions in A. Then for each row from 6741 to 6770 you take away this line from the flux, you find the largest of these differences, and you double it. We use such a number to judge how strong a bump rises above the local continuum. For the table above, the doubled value 2.69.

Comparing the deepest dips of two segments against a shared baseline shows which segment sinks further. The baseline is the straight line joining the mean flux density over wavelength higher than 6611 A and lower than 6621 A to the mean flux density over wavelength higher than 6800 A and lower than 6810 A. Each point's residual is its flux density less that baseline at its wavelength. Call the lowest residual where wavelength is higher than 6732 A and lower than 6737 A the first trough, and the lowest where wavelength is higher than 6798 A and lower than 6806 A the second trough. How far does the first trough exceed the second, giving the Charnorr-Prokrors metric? 1.0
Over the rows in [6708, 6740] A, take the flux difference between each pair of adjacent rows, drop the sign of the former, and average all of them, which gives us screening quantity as 1.1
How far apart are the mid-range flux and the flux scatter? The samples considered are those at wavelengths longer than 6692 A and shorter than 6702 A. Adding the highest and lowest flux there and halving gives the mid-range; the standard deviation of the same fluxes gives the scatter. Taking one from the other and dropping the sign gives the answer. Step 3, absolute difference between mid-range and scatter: 12.1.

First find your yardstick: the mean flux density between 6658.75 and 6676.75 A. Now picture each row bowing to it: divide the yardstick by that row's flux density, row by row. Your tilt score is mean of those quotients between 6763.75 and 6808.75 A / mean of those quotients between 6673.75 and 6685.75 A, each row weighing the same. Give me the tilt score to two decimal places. 1.04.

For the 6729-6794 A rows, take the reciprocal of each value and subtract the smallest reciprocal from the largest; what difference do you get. 0.026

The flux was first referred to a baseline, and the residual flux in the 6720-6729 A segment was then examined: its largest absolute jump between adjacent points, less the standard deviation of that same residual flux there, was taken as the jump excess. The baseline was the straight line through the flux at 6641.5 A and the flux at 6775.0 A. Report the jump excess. 1.1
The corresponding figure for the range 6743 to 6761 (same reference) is 1.3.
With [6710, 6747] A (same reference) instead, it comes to 2.2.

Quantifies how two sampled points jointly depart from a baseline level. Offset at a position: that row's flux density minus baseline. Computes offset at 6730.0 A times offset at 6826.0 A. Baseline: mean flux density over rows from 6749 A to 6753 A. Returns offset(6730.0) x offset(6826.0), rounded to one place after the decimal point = -0.5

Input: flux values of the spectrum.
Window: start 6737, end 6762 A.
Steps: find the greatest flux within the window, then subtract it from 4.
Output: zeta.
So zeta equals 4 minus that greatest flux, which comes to -9.84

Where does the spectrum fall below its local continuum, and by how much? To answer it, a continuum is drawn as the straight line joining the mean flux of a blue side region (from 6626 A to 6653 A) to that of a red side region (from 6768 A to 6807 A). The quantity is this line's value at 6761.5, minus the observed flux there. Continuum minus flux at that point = -1.2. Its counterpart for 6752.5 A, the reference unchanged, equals -1.3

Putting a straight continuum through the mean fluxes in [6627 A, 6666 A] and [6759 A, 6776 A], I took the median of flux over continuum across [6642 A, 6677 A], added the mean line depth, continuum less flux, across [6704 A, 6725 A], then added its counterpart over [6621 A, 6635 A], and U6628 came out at 0.3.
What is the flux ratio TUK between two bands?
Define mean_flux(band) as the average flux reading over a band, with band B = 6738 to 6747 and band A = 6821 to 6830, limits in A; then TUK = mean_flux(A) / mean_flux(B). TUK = 1.01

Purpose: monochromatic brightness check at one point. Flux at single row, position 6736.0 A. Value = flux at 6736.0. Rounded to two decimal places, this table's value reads 13.38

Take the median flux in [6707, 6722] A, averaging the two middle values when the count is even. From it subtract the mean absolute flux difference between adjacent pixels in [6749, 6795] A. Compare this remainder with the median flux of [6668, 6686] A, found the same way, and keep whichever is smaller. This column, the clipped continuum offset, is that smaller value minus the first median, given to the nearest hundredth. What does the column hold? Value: -1.08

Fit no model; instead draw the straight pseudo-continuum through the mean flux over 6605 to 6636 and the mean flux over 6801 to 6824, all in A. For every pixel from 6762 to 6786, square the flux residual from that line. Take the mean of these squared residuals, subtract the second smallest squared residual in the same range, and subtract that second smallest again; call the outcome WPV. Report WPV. 0.94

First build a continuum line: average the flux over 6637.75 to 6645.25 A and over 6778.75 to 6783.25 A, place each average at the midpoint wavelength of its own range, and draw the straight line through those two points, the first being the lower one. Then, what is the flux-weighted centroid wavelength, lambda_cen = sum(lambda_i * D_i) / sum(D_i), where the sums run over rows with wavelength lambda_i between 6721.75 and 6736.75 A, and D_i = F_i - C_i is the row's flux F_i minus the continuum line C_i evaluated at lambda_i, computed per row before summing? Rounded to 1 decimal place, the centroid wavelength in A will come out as 6726.2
